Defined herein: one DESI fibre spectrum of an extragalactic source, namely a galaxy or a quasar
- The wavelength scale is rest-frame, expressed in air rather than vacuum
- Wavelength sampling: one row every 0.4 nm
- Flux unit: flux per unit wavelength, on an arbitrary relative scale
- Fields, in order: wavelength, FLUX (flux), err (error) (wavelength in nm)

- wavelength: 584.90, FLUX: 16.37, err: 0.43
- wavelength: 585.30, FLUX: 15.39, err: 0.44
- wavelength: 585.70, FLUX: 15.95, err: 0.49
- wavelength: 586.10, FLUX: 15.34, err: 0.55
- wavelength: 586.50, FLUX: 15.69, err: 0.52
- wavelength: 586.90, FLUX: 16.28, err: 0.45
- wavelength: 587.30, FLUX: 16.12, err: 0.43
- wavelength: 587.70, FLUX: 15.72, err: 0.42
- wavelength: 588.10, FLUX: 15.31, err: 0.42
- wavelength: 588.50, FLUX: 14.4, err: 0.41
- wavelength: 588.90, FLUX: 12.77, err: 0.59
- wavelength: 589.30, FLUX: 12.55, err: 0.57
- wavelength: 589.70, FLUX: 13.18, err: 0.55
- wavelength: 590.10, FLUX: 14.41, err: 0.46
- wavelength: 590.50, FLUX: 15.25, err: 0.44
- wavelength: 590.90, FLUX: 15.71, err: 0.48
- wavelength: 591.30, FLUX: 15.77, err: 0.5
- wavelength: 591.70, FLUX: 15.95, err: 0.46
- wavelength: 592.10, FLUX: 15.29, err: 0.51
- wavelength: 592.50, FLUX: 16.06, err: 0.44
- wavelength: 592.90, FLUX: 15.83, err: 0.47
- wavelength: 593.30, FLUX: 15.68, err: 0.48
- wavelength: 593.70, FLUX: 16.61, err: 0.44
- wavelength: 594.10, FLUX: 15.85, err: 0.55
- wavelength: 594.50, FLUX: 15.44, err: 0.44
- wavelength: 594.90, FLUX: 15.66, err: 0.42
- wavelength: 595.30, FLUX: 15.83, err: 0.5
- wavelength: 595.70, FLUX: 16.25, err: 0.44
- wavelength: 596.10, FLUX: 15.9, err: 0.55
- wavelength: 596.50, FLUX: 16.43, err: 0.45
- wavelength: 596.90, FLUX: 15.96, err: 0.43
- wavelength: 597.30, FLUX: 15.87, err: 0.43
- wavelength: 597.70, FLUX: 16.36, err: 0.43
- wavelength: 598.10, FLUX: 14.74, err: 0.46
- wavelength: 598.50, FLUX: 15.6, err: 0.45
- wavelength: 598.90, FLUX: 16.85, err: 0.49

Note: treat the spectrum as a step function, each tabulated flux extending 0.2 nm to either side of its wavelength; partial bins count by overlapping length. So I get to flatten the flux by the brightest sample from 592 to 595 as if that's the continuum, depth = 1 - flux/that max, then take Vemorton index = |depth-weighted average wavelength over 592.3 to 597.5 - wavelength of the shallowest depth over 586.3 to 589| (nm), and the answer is 7.93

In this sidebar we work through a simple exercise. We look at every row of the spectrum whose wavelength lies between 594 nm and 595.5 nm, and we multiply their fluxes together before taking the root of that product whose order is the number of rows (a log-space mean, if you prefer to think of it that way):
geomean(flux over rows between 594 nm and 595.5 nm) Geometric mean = 15.7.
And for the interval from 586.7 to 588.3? 15.9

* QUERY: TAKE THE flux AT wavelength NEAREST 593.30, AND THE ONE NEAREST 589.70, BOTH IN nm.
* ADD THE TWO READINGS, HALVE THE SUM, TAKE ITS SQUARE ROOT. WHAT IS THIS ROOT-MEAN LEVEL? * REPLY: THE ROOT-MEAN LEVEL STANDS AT 3.799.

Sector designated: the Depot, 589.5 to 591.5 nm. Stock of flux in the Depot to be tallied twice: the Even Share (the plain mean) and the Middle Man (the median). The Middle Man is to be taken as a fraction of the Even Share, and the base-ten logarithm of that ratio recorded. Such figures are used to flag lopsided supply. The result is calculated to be 0.011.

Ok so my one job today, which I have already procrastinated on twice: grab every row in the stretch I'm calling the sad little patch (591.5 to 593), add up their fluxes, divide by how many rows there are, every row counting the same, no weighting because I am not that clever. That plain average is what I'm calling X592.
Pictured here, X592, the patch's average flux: 15.8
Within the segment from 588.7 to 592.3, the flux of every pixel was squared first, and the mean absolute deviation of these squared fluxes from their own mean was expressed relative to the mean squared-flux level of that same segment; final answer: 0.16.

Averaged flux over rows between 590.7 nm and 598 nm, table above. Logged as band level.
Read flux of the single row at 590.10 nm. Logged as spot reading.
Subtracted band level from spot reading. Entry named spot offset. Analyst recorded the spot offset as -1.5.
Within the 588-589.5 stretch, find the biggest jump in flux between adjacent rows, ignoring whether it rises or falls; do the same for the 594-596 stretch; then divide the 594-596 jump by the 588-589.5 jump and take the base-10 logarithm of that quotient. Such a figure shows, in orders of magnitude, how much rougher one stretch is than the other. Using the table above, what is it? -0.6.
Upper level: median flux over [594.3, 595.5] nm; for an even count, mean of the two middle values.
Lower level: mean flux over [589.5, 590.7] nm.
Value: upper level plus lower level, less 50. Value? -20.1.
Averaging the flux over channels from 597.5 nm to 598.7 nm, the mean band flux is 15.57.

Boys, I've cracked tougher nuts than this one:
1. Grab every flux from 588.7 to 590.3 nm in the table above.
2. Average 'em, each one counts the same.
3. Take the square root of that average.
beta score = 3.64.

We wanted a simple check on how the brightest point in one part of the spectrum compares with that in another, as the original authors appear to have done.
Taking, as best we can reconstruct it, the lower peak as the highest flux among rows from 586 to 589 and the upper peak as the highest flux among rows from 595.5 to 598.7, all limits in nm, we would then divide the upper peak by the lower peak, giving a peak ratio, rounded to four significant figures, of 1.009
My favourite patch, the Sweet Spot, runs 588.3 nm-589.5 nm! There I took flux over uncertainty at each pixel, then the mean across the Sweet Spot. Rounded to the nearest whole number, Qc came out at 26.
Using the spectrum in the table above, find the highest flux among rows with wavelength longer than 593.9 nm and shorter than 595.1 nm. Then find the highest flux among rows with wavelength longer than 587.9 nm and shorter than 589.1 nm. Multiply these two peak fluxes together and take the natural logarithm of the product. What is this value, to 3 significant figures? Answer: 5.49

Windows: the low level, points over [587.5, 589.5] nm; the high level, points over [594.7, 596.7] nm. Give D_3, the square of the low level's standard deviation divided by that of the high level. 20.8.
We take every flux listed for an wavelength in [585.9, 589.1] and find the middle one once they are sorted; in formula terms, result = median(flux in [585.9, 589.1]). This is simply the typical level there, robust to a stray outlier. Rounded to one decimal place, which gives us 15.5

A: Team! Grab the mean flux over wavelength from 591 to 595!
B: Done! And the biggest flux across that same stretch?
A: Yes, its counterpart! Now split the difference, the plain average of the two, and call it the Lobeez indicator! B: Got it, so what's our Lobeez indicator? 16.2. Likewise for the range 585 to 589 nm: 15.8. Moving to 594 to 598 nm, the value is 16.2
